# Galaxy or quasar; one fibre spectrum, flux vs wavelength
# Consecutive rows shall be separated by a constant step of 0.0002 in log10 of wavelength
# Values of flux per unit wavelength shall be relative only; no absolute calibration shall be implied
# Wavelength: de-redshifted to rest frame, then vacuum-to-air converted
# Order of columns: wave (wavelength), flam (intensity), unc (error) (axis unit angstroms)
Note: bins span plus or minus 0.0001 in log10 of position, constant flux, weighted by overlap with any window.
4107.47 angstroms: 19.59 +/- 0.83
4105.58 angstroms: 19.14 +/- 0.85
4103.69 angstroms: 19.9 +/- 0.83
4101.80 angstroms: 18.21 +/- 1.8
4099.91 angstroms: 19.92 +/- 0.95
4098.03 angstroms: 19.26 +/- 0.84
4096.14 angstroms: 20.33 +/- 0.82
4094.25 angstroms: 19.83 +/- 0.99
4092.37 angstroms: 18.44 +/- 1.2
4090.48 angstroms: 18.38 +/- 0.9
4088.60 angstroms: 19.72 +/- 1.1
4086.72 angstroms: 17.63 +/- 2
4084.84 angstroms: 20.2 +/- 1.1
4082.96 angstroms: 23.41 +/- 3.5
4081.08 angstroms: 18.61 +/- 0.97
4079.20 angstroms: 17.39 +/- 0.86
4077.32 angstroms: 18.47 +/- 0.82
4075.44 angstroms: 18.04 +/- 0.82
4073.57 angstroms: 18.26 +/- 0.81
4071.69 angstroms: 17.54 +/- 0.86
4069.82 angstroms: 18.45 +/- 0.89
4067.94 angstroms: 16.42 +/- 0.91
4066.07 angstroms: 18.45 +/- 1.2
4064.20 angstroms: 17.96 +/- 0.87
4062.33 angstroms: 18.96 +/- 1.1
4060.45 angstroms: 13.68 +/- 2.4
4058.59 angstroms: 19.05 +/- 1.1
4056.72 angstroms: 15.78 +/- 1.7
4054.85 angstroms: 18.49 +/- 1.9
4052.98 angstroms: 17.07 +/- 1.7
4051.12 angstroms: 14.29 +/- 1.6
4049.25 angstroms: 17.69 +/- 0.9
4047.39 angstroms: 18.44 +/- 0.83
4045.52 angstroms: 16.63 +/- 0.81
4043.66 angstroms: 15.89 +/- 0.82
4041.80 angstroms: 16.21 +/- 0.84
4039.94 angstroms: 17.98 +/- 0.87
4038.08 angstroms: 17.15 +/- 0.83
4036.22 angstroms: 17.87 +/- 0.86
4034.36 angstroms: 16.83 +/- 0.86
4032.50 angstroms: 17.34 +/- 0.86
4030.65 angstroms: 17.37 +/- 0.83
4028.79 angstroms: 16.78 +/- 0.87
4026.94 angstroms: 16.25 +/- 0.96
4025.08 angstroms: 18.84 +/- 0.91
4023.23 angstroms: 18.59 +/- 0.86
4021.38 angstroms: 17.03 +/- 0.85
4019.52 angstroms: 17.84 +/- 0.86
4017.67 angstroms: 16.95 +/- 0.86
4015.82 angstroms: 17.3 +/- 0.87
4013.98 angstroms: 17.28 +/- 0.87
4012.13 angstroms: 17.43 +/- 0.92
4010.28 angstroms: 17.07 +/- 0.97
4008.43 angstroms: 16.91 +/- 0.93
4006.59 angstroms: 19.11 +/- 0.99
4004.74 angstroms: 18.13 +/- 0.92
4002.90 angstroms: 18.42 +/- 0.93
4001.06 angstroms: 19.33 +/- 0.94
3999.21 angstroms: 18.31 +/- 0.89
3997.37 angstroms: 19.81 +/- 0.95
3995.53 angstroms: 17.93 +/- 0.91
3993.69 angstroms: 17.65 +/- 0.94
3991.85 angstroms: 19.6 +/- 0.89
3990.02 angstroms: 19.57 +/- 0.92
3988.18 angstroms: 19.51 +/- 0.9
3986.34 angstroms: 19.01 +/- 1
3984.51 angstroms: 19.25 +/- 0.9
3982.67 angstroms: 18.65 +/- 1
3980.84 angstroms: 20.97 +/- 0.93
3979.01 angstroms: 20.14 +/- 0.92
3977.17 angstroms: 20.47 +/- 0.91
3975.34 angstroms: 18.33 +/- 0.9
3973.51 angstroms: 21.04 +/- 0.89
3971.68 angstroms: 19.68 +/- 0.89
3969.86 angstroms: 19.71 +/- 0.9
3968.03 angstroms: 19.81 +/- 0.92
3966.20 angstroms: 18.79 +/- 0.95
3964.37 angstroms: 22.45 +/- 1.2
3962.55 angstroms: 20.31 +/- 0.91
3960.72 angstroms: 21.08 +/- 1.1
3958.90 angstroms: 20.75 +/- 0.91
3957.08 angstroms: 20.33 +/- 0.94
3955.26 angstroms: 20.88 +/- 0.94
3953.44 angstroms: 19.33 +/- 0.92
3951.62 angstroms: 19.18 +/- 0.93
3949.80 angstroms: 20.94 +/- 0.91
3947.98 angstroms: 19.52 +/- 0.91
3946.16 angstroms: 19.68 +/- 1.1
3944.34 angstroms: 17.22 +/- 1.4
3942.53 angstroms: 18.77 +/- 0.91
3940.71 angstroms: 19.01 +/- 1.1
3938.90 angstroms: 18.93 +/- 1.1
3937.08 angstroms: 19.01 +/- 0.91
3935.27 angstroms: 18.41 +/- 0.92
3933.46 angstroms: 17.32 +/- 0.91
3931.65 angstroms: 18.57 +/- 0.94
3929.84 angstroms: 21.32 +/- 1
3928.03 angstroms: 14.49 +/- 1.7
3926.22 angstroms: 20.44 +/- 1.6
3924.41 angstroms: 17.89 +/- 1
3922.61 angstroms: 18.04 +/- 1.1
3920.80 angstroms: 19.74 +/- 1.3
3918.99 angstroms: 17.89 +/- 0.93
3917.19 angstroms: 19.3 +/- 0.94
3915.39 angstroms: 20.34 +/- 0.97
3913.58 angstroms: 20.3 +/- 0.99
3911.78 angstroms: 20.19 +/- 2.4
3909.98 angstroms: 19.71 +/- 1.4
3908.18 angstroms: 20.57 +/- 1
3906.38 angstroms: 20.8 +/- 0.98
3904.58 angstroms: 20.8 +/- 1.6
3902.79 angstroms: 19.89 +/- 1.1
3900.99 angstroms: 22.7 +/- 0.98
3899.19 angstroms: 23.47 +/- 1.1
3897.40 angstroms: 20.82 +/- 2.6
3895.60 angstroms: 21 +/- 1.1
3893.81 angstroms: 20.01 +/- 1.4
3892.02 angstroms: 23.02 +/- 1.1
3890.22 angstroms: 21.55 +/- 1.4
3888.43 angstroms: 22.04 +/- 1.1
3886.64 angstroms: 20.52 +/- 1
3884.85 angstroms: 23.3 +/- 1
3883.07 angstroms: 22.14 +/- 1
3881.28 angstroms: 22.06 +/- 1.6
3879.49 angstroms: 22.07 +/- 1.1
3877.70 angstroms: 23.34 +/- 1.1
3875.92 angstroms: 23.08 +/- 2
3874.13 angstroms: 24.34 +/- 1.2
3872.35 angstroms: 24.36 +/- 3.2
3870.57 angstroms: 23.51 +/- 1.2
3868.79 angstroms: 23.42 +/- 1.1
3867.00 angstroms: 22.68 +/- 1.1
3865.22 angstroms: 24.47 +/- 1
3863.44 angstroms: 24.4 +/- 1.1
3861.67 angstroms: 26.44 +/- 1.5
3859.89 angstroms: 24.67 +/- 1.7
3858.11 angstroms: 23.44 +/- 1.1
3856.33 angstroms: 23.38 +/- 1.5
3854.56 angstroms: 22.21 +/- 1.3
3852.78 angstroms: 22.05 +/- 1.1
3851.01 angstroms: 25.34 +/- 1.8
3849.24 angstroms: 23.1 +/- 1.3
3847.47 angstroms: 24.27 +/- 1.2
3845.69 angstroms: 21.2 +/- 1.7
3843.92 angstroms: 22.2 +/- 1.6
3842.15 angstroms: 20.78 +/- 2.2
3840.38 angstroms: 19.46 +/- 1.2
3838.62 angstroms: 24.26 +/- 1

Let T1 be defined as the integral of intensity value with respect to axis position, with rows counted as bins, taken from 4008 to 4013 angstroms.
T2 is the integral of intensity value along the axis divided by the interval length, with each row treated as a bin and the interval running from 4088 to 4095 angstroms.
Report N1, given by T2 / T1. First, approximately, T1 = 86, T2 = 19.0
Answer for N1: 0.222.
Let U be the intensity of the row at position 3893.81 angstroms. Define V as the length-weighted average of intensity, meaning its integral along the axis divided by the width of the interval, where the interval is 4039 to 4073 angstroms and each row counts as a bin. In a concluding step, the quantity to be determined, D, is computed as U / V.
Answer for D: 1.16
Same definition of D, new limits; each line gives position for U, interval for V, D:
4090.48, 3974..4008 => 0.96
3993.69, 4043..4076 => 1.02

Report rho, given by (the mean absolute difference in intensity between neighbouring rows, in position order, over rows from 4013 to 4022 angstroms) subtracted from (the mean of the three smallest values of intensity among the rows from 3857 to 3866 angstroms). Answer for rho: 24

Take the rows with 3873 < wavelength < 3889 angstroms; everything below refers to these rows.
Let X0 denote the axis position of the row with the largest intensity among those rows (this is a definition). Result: 3874.13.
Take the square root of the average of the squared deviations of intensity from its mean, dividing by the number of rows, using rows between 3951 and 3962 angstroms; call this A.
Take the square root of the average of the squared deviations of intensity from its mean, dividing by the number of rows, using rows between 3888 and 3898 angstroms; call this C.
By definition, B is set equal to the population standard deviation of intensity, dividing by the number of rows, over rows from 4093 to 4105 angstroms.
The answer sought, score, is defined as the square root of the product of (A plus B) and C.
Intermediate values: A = 0.7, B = 0.7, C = 0.96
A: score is 1.2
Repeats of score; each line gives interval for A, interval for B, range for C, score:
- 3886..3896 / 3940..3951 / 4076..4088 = 2.1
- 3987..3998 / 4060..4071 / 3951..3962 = 1.4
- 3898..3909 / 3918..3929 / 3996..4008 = 1.4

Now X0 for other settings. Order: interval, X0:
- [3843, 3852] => 3851.01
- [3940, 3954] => 3949.80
